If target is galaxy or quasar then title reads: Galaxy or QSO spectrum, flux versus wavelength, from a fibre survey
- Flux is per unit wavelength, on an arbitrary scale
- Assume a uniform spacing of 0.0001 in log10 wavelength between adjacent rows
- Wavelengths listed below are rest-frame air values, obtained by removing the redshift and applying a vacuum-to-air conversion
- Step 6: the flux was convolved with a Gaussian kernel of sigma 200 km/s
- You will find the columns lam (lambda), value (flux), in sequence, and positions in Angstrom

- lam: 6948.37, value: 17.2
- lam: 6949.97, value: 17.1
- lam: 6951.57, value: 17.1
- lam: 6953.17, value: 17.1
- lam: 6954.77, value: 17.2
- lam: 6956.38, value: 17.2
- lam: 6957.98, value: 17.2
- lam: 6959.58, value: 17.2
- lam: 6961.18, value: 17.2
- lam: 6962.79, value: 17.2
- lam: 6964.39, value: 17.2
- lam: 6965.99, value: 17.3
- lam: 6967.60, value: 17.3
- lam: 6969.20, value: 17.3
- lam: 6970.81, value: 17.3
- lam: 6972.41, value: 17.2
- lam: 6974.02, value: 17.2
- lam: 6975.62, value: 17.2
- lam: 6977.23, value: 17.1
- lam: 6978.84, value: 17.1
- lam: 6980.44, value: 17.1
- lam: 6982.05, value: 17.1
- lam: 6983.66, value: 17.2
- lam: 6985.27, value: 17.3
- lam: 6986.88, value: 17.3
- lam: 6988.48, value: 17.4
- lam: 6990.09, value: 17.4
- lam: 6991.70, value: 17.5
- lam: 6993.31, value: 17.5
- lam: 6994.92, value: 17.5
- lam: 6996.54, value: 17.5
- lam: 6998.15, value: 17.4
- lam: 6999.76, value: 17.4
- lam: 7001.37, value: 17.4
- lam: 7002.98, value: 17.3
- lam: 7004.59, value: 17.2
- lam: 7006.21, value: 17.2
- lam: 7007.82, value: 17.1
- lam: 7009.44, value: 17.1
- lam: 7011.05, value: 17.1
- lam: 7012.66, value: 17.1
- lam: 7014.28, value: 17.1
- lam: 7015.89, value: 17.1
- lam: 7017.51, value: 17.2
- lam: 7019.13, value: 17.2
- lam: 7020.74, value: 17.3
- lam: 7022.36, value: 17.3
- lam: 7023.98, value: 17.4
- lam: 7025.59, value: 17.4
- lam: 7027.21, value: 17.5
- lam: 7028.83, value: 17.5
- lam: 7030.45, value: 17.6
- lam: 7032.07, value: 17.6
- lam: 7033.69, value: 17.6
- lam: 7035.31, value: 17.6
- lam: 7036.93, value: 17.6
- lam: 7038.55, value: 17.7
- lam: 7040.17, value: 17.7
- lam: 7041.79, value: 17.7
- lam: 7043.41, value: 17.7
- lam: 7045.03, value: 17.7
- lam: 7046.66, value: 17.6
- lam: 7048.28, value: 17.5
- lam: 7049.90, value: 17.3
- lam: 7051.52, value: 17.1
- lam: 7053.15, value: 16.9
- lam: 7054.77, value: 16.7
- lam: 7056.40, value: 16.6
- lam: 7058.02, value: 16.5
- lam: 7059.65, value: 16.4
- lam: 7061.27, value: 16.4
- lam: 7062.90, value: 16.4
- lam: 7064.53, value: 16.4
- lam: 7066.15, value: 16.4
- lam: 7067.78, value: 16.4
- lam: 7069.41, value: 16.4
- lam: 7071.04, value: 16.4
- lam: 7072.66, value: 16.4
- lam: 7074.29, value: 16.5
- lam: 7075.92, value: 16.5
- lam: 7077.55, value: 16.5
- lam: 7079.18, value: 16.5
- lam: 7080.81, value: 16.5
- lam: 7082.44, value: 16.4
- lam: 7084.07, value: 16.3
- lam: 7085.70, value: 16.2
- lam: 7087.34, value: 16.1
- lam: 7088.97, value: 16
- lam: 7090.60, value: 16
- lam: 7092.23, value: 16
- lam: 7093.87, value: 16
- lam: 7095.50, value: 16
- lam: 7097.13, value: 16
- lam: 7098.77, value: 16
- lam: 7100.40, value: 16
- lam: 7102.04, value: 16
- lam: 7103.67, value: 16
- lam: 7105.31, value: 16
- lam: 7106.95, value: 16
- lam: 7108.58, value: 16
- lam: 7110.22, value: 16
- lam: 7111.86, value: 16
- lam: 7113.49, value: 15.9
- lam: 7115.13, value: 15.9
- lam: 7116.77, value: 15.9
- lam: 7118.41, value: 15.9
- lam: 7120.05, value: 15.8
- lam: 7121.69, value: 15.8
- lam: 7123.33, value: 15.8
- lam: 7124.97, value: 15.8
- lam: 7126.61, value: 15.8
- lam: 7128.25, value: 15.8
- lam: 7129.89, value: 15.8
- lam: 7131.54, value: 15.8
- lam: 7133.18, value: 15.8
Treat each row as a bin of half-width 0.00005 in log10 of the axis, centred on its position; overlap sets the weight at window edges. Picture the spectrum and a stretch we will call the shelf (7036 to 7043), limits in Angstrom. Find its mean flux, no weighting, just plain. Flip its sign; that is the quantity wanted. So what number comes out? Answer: -17.7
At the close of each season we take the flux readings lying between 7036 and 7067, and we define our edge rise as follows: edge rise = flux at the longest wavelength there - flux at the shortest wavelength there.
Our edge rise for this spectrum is -1.2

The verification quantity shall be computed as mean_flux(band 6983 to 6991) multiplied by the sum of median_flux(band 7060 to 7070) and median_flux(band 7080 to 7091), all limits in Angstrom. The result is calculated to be 565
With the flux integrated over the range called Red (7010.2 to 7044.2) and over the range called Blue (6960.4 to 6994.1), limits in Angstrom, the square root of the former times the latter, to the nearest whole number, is 587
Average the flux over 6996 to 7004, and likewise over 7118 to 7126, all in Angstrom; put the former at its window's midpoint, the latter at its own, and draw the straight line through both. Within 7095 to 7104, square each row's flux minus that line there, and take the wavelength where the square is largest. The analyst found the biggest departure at 7095.50 Angstrom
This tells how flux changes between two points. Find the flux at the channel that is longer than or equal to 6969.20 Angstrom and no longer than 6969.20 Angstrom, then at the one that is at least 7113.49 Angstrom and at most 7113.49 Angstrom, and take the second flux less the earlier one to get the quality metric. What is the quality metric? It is -1.4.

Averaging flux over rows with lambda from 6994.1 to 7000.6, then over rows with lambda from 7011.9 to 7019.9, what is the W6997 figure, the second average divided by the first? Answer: 0.98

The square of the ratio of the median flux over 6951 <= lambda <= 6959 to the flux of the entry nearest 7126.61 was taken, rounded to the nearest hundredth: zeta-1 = 1.19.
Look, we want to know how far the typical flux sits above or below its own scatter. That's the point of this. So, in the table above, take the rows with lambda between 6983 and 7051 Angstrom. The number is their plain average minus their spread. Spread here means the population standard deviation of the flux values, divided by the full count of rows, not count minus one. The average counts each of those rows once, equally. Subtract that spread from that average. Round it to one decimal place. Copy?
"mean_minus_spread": 17.2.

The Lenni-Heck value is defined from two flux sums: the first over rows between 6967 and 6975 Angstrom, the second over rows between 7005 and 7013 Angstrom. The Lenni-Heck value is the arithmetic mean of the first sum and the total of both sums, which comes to 129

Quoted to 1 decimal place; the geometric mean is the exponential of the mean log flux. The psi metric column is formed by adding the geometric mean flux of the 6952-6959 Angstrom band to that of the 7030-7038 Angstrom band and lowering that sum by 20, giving 14.8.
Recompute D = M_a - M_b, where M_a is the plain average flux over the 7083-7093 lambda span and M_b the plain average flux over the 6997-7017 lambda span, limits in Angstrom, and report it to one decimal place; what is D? -1.1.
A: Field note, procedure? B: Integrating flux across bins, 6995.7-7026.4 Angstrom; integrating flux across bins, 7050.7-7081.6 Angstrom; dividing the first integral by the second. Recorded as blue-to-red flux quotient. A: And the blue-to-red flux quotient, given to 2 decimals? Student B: 1.04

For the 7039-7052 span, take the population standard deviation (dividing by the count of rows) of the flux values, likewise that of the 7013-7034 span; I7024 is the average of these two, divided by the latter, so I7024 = 1.1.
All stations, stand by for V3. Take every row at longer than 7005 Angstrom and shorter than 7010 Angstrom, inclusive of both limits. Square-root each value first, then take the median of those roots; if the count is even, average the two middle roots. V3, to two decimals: 4.14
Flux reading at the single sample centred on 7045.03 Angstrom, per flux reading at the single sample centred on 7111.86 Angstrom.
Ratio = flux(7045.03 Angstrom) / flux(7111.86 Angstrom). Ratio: 1.11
